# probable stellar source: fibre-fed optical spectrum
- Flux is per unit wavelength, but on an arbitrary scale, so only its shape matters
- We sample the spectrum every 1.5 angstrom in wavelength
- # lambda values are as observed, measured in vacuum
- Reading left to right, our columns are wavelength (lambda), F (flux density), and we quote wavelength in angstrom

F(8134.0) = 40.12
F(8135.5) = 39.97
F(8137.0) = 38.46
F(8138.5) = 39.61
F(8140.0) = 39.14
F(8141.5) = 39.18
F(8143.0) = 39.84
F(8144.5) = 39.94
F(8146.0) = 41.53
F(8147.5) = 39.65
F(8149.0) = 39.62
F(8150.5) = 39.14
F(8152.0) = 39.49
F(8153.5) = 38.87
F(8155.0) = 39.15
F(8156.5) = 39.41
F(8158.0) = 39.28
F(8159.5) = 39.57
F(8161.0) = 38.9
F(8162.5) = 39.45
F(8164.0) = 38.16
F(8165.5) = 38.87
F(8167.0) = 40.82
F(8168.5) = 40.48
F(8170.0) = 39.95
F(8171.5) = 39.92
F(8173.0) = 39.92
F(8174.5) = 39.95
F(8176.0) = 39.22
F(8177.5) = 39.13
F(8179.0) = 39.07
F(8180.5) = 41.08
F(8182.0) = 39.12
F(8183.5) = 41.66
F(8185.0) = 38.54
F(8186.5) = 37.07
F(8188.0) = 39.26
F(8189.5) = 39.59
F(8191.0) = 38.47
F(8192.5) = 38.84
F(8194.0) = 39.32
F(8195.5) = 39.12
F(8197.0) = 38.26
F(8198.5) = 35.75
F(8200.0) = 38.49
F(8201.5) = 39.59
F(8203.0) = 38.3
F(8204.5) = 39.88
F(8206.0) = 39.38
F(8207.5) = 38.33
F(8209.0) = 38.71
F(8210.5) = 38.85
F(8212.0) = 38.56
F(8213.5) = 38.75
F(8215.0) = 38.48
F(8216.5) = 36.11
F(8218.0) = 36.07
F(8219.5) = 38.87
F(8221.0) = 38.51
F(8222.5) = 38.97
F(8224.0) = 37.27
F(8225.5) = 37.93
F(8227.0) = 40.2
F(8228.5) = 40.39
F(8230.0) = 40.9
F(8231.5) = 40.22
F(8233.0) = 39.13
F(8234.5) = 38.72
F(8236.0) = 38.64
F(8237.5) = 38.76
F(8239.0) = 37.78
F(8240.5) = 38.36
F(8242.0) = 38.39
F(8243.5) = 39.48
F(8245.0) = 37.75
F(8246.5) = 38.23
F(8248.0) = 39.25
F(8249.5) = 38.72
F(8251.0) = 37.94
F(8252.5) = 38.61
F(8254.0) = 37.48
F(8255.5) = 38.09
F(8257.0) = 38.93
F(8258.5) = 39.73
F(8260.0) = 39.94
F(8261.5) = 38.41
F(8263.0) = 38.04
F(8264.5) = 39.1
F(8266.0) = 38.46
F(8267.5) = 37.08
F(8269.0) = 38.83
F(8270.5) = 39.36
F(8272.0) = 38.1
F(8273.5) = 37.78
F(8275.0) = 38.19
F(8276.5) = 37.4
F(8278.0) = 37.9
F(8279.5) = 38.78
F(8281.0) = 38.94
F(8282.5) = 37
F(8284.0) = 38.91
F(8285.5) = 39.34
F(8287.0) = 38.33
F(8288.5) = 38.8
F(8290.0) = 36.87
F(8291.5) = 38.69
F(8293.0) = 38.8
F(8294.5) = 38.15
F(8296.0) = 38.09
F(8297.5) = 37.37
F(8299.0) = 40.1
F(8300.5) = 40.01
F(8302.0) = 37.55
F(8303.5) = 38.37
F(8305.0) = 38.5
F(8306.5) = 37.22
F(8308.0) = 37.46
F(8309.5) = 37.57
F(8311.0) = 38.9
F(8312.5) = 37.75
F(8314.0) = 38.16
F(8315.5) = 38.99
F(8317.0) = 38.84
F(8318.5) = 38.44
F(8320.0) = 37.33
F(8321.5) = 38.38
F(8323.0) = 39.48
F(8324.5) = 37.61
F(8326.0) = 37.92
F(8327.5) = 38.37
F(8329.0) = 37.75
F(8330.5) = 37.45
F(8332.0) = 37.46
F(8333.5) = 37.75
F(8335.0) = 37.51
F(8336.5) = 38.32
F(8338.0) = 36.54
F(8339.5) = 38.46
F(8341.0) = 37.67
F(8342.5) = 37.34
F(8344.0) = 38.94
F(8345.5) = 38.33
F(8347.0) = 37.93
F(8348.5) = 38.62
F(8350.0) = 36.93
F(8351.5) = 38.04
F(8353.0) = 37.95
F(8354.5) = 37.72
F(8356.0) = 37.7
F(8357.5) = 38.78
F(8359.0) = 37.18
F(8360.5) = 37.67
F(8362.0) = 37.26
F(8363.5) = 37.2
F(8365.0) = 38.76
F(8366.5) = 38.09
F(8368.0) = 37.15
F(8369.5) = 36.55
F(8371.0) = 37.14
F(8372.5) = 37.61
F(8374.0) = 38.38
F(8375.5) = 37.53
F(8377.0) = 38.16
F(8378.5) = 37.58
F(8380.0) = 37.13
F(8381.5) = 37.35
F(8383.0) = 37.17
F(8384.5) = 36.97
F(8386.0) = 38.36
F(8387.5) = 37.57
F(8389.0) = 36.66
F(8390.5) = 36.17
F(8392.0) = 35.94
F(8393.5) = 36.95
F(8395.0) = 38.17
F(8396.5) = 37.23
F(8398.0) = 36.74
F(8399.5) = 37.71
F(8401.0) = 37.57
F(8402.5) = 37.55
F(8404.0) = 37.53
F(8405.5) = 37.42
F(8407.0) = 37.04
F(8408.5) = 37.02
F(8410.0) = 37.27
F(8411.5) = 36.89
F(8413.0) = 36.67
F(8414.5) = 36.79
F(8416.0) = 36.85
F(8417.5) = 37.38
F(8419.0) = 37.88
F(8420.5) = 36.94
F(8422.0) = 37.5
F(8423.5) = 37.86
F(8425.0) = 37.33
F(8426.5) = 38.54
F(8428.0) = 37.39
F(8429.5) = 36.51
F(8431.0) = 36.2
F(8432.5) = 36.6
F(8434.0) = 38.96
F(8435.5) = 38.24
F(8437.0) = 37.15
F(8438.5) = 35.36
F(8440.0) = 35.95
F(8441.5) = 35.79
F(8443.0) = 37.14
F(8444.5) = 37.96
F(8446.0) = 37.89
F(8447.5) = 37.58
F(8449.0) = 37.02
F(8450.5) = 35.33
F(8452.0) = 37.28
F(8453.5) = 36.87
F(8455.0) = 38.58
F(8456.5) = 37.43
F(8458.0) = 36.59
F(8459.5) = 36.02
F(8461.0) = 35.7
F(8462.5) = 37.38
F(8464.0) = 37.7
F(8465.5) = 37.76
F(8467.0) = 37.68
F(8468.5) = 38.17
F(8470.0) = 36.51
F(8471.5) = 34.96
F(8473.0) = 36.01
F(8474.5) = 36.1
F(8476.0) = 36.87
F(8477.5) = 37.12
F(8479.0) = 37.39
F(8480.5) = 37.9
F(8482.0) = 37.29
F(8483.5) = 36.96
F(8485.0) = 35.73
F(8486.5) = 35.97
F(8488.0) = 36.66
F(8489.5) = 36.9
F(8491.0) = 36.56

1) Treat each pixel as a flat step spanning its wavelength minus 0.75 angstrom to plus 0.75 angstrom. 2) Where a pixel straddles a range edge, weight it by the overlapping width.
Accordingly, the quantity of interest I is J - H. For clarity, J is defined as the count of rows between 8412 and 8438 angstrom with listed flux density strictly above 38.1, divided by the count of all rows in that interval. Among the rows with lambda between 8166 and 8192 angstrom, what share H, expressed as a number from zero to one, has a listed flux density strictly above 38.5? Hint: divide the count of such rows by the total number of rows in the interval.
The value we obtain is -0.7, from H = 0.88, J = 0.18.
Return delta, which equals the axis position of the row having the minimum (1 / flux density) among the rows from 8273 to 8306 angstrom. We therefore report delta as 8299.0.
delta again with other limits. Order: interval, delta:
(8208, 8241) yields 8230.0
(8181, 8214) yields 8183.5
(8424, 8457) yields 8434.0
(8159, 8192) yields 8183.5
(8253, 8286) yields 8260.0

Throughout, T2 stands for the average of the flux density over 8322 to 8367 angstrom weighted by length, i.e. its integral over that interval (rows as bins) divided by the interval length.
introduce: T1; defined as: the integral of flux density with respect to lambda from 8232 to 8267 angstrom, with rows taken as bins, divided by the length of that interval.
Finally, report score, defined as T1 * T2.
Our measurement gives 1463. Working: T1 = 38.6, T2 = 37.9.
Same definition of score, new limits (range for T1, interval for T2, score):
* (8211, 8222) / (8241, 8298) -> 1458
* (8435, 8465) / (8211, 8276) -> 1425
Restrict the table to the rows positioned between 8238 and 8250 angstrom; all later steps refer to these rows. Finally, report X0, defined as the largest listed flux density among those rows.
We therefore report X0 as 39.48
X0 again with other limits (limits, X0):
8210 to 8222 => 38.87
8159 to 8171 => 40.82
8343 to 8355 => 38.94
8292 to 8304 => 40.1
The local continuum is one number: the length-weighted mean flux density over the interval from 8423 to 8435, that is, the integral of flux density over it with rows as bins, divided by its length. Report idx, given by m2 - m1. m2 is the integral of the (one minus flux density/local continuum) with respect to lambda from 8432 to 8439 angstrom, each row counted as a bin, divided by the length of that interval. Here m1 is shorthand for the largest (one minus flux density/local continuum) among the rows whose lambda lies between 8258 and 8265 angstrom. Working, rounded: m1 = -0.016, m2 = 0.002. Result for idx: 0.018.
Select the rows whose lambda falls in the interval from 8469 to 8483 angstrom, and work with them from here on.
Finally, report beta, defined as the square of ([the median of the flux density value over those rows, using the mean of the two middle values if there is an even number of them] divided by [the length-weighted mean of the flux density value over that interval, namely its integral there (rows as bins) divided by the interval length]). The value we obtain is 1.008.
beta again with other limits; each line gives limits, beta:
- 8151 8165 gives 1.007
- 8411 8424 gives 0.987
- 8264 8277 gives 0.997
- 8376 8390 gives 0.996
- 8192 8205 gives 1.013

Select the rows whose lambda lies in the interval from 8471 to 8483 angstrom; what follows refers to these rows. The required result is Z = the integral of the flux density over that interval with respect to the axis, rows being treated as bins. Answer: 441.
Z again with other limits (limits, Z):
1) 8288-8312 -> 918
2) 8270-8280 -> 382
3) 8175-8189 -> 551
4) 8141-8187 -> 1820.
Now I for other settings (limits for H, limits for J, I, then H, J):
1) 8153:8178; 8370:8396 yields -0.7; 0.94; 0.24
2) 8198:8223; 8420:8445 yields -0.4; 0.59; 0.18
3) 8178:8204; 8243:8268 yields 0.0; 0.65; 0.65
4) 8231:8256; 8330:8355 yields -0.2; 0.53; 0.29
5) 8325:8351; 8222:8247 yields 0.6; 0.12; 0.76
